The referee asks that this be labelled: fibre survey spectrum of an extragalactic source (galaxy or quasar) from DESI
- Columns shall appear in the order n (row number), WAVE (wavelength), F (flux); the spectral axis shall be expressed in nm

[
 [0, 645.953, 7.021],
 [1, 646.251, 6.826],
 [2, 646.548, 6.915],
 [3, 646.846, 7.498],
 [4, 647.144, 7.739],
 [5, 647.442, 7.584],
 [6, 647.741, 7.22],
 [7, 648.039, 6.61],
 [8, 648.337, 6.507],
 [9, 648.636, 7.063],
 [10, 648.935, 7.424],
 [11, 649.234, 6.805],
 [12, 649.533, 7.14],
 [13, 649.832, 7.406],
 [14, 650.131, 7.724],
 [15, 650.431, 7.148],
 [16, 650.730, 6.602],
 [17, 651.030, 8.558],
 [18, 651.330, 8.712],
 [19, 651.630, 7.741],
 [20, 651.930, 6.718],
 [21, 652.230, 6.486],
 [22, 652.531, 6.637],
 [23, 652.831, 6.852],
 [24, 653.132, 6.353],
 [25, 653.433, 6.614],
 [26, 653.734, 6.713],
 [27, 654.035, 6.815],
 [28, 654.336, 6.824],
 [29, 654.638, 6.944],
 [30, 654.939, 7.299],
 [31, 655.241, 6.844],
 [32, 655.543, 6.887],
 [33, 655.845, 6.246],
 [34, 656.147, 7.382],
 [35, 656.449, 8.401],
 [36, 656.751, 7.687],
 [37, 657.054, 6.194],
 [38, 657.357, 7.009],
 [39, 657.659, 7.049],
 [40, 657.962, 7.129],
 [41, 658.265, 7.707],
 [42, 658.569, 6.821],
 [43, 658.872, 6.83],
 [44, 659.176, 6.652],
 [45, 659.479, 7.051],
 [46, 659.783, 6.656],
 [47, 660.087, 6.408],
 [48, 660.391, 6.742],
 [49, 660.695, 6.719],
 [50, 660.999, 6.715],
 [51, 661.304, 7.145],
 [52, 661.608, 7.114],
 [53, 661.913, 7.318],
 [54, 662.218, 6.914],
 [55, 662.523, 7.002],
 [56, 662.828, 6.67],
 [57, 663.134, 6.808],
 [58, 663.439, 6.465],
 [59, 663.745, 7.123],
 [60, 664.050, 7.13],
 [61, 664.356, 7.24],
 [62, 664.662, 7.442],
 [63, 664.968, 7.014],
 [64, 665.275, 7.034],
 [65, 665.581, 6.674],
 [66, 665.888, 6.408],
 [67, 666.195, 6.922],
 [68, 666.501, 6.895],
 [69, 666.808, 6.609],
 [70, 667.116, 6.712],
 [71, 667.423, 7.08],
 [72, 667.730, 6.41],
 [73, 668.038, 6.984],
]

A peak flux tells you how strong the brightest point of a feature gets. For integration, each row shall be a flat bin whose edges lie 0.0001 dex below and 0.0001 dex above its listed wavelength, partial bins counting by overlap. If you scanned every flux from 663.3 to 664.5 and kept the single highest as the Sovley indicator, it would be 7.24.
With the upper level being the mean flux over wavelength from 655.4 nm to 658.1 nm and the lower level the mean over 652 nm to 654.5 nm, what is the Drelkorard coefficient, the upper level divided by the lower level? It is 1.07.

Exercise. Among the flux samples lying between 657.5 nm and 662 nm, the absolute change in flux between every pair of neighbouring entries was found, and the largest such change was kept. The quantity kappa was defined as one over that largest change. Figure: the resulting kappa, 1.1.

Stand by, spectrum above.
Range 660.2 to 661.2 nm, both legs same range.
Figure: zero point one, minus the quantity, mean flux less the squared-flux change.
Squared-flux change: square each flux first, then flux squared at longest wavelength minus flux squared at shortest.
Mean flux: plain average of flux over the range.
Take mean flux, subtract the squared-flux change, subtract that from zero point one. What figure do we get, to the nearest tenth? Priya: -7.0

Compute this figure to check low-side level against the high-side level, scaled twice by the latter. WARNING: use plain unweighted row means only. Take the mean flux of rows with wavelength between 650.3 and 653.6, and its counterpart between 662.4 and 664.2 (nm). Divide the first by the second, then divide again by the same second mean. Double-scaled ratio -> 0.151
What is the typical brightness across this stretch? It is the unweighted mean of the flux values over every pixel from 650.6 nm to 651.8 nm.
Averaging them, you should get 7.9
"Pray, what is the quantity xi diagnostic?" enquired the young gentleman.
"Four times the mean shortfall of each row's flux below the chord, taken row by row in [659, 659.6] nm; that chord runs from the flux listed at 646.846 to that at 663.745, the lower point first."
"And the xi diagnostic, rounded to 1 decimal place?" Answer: 1.5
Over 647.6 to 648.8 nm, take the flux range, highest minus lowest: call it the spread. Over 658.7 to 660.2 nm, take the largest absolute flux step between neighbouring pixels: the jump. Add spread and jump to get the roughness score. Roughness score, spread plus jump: 1.1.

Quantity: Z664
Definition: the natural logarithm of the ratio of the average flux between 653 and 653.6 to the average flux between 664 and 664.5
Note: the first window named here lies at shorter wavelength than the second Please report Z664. -0.10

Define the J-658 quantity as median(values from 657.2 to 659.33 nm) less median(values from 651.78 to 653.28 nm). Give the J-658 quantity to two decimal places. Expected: 0.37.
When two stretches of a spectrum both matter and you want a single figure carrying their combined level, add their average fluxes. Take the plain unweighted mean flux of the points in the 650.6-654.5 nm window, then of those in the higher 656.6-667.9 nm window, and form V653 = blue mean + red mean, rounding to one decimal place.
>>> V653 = 14.0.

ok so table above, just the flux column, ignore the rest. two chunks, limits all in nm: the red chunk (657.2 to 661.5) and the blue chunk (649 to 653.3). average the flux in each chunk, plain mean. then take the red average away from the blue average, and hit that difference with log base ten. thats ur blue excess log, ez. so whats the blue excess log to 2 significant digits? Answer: -0.52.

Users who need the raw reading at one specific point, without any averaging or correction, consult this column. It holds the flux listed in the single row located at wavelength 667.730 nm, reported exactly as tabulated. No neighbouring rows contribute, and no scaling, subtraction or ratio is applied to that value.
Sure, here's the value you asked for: 6.41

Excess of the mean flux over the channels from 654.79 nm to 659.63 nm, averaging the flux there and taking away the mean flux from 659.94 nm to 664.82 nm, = 0.14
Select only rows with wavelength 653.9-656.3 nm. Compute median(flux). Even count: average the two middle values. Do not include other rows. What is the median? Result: 6.87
